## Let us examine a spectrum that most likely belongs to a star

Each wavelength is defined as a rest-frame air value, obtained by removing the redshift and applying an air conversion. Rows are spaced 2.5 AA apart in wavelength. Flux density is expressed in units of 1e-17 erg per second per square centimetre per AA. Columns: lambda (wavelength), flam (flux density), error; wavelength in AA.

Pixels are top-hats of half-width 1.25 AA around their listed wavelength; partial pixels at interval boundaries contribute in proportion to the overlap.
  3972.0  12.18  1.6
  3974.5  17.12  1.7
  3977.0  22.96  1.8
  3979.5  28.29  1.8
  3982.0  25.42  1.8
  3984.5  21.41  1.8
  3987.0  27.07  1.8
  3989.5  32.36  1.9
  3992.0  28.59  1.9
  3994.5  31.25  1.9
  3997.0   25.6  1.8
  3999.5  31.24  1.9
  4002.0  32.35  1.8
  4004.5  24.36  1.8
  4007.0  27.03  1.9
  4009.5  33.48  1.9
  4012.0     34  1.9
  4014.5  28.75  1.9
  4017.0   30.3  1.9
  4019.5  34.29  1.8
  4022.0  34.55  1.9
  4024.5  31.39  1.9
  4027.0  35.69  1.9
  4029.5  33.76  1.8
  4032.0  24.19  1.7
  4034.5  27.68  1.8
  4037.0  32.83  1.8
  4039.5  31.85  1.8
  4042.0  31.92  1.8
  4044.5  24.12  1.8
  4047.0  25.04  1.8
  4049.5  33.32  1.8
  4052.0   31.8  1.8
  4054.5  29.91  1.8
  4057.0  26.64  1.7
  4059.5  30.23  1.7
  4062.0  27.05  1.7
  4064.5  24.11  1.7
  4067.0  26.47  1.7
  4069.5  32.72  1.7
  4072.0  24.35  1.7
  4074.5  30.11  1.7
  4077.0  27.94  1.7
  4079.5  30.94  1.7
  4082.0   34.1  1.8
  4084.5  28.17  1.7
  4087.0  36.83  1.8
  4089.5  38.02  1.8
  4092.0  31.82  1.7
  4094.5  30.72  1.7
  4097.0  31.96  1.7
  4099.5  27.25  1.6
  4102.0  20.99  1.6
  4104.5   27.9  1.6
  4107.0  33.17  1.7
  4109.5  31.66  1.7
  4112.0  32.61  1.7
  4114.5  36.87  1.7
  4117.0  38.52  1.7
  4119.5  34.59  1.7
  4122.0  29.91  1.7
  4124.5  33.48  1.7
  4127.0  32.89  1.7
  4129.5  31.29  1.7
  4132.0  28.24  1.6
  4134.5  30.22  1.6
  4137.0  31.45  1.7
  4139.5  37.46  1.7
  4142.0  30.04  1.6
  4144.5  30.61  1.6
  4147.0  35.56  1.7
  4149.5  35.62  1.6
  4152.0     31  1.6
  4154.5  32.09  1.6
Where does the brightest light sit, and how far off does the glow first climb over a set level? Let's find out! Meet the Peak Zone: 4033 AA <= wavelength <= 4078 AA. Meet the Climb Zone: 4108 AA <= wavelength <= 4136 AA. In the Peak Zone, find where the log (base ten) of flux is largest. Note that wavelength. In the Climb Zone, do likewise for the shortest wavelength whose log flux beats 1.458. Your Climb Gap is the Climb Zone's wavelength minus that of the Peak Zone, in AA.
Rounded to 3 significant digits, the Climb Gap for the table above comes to 60.0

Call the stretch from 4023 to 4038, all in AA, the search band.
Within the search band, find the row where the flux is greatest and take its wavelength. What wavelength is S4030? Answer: 4027.0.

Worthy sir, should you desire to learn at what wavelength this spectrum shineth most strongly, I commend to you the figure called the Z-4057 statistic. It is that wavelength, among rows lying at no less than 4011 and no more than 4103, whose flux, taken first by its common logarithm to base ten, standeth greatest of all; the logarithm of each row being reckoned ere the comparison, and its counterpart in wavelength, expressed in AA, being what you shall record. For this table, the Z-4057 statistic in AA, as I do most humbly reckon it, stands 4089.5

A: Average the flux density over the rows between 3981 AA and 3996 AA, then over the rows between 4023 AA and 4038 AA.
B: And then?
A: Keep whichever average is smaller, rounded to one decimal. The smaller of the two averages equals 27.7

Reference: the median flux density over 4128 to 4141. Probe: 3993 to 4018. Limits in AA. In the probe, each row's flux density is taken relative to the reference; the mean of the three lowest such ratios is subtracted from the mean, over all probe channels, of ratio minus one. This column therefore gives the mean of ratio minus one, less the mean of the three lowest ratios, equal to -0.867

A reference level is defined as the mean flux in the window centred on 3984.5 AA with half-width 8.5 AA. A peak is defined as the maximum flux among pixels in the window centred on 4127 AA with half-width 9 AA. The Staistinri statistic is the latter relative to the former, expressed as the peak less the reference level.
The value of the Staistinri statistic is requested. 8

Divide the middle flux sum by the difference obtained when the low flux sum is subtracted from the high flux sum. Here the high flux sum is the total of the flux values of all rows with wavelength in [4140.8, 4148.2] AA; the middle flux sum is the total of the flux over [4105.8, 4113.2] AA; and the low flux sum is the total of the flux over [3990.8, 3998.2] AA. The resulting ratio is 9.0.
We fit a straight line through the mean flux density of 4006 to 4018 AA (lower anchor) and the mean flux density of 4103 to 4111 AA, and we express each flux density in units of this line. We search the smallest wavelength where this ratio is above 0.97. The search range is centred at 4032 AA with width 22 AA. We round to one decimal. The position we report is 4022.0 AA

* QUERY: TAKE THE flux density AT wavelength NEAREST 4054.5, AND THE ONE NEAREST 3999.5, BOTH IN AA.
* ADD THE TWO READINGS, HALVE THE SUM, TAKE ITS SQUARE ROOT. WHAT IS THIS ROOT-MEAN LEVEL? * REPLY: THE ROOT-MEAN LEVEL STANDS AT 5.53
